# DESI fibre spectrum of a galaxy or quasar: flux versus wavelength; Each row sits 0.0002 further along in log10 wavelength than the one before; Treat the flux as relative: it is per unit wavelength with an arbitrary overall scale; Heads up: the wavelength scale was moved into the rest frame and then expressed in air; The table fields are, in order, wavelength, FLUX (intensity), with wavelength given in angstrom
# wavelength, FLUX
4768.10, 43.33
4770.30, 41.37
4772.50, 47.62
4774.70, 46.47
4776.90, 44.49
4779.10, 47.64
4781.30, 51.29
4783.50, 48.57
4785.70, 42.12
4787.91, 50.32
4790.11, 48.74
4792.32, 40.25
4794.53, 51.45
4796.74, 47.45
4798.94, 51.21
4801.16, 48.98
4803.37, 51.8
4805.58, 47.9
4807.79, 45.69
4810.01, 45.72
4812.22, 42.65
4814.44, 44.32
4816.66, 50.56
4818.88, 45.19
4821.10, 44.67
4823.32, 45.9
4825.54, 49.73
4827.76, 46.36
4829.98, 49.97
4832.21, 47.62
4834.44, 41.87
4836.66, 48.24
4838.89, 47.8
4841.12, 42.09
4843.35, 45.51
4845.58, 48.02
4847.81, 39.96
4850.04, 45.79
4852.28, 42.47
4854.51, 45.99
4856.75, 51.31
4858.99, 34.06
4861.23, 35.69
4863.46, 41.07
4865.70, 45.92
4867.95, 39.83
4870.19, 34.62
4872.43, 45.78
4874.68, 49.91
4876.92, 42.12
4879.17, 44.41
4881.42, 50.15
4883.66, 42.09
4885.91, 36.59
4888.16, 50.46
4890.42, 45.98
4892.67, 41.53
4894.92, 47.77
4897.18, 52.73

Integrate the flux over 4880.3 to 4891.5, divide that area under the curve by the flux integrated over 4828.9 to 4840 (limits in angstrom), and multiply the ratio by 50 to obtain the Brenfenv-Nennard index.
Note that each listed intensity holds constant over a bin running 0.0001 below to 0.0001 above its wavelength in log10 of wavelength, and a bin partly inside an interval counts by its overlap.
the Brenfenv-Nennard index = 48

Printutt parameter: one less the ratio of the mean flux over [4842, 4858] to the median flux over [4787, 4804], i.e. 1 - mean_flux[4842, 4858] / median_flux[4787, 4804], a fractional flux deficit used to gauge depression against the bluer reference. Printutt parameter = 0.08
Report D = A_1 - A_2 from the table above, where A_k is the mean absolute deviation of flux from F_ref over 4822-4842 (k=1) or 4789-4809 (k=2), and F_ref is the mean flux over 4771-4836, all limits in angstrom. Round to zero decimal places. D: -1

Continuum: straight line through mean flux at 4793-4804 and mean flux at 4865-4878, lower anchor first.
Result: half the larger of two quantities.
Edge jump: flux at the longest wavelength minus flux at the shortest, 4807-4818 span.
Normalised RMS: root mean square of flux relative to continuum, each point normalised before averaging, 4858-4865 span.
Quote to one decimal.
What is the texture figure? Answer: 2.4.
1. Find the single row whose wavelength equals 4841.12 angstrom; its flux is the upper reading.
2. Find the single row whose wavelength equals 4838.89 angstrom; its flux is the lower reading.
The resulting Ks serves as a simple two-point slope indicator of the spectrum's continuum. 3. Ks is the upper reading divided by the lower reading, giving 0.88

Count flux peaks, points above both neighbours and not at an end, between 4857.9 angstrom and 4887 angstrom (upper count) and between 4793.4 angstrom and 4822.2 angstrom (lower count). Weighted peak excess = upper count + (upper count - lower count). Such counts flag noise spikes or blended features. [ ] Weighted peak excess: 2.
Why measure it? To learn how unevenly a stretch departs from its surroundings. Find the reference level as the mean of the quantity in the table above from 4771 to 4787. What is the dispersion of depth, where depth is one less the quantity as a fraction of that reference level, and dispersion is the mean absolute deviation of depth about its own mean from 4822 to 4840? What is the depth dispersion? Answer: 0.04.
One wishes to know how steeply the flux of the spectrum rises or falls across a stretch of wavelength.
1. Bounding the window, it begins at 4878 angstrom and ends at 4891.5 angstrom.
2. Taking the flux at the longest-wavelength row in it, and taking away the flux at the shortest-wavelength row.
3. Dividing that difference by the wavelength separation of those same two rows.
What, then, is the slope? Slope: 0.14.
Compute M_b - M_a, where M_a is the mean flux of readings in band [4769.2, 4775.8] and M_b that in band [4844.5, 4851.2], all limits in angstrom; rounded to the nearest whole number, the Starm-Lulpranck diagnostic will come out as -1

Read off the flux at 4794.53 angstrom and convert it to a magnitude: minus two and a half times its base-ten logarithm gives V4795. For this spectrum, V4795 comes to -4.28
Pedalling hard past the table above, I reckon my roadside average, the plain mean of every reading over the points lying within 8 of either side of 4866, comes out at 40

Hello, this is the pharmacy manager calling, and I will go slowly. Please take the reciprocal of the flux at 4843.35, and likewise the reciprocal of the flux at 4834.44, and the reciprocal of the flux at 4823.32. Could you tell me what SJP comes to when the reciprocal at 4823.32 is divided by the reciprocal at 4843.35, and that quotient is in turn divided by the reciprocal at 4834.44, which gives 42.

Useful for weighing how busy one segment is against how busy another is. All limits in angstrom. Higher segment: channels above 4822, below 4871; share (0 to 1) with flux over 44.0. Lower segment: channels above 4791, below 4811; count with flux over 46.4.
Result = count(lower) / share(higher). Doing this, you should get 10.2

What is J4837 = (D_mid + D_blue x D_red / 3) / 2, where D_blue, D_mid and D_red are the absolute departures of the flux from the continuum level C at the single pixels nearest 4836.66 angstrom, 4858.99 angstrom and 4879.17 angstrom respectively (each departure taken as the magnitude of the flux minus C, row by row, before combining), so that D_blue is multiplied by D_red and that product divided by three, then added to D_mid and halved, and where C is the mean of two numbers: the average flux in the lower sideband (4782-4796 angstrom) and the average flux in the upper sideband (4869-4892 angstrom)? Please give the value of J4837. 6.3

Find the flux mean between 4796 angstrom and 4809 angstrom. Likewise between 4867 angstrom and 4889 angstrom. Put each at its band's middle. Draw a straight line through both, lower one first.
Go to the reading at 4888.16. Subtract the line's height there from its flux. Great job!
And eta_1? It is 7.6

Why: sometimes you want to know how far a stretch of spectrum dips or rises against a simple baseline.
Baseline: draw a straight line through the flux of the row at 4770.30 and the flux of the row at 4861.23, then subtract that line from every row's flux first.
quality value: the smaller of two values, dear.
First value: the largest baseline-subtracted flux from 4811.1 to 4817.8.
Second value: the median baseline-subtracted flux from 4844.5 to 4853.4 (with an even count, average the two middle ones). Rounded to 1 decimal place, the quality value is 7.8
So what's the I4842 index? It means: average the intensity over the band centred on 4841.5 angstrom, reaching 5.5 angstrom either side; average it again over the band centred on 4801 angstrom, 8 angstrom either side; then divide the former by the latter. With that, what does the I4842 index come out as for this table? 0.94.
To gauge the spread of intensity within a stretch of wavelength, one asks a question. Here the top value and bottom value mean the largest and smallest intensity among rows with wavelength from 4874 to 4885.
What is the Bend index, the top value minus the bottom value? 8.1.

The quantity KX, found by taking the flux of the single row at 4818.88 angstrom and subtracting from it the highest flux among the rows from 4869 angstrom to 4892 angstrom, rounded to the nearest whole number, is -5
